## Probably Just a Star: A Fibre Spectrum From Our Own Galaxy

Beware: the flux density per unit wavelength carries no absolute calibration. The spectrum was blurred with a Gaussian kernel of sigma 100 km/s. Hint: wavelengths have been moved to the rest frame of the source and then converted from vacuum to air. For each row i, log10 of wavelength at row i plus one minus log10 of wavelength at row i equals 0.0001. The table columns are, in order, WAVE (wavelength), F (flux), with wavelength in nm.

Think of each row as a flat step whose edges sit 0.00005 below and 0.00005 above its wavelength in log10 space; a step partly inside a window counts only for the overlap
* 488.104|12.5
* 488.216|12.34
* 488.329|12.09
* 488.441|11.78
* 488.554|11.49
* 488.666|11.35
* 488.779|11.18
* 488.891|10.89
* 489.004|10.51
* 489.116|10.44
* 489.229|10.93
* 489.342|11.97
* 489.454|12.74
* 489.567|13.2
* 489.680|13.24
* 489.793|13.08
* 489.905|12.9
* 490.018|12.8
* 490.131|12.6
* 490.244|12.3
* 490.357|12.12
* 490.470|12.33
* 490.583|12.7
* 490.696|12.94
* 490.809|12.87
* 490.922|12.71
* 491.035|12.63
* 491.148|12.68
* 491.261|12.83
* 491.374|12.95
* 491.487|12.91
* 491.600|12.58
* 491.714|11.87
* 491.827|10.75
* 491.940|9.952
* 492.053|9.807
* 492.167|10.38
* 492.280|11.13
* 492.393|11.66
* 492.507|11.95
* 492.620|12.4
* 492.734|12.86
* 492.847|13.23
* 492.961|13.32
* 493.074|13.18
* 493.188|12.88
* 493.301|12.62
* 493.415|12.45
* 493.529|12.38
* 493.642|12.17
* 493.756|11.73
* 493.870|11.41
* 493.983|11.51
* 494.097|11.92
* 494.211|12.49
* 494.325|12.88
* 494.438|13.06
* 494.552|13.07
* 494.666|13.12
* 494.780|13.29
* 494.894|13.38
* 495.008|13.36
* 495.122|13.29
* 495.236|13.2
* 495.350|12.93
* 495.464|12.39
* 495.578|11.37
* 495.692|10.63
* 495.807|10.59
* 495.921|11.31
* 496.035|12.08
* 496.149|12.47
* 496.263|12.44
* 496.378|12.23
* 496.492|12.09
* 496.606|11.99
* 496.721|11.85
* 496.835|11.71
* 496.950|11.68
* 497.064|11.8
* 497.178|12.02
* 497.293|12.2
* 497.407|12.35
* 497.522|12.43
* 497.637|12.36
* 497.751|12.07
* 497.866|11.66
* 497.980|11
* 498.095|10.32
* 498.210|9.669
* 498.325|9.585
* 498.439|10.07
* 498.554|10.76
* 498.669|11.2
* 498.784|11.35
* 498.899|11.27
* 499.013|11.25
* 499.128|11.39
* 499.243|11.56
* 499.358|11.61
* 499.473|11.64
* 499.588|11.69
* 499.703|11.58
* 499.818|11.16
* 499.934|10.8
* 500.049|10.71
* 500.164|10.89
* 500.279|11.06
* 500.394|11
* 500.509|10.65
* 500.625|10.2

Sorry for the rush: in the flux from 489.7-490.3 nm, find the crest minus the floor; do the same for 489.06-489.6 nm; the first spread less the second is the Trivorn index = -2.0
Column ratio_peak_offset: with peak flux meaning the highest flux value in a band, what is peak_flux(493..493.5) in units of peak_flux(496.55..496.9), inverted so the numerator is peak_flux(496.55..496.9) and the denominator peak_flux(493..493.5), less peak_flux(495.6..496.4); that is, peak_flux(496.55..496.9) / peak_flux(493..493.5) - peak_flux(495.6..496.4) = -11.6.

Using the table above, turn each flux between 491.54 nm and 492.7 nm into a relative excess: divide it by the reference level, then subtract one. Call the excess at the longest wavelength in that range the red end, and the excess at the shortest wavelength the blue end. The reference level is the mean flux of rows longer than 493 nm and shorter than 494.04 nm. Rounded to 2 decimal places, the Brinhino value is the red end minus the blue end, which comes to -0.01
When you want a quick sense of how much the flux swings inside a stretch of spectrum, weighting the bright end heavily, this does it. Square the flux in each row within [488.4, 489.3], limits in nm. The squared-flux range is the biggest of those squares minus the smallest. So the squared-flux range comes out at 30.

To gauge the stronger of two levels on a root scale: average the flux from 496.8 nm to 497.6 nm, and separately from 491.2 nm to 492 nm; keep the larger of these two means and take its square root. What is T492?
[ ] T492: 3.47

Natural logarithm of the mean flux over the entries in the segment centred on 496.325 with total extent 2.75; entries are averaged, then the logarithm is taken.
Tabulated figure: 2.49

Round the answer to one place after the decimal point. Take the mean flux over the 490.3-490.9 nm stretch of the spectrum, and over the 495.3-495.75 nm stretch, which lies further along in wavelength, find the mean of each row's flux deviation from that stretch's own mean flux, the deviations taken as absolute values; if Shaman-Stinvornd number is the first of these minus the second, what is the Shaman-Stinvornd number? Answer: 11.8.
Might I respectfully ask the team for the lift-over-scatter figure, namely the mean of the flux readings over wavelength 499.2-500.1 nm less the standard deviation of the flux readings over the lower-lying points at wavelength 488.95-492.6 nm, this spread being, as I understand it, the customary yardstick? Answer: 10.3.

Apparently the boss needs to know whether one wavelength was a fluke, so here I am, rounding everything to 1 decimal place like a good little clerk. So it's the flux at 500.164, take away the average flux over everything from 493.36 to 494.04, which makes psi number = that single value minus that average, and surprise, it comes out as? -1.1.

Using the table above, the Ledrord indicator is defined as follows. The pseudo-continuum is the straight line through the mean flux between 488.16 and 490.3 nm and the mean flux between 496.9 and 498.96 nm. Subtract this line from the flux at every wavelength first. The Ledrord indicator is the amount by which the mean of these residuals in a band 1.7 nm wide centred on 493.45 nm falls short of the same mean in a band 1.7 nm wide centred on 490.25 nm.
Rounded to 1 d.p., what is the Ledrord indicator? 0.1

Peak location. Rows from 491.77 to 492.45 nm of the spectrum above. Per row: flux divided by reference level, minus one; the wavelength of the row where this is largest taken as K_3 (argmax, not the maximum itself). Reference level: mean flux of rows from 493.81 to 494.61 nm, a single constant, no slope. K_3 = 492.393 nm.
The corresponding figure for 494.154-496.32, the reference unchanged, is 494.894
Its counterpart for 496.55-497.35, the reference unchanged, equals 497.293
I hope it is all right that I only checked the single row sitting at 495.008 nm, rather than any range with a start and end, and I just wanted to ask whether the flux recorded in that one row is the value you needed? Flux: 13.36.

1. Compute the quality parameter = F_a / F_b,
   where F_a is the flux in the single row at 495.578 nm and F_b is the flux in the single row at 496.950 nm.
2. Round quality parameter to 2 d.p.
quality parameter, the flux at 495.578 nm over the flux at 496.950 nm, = 0.97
